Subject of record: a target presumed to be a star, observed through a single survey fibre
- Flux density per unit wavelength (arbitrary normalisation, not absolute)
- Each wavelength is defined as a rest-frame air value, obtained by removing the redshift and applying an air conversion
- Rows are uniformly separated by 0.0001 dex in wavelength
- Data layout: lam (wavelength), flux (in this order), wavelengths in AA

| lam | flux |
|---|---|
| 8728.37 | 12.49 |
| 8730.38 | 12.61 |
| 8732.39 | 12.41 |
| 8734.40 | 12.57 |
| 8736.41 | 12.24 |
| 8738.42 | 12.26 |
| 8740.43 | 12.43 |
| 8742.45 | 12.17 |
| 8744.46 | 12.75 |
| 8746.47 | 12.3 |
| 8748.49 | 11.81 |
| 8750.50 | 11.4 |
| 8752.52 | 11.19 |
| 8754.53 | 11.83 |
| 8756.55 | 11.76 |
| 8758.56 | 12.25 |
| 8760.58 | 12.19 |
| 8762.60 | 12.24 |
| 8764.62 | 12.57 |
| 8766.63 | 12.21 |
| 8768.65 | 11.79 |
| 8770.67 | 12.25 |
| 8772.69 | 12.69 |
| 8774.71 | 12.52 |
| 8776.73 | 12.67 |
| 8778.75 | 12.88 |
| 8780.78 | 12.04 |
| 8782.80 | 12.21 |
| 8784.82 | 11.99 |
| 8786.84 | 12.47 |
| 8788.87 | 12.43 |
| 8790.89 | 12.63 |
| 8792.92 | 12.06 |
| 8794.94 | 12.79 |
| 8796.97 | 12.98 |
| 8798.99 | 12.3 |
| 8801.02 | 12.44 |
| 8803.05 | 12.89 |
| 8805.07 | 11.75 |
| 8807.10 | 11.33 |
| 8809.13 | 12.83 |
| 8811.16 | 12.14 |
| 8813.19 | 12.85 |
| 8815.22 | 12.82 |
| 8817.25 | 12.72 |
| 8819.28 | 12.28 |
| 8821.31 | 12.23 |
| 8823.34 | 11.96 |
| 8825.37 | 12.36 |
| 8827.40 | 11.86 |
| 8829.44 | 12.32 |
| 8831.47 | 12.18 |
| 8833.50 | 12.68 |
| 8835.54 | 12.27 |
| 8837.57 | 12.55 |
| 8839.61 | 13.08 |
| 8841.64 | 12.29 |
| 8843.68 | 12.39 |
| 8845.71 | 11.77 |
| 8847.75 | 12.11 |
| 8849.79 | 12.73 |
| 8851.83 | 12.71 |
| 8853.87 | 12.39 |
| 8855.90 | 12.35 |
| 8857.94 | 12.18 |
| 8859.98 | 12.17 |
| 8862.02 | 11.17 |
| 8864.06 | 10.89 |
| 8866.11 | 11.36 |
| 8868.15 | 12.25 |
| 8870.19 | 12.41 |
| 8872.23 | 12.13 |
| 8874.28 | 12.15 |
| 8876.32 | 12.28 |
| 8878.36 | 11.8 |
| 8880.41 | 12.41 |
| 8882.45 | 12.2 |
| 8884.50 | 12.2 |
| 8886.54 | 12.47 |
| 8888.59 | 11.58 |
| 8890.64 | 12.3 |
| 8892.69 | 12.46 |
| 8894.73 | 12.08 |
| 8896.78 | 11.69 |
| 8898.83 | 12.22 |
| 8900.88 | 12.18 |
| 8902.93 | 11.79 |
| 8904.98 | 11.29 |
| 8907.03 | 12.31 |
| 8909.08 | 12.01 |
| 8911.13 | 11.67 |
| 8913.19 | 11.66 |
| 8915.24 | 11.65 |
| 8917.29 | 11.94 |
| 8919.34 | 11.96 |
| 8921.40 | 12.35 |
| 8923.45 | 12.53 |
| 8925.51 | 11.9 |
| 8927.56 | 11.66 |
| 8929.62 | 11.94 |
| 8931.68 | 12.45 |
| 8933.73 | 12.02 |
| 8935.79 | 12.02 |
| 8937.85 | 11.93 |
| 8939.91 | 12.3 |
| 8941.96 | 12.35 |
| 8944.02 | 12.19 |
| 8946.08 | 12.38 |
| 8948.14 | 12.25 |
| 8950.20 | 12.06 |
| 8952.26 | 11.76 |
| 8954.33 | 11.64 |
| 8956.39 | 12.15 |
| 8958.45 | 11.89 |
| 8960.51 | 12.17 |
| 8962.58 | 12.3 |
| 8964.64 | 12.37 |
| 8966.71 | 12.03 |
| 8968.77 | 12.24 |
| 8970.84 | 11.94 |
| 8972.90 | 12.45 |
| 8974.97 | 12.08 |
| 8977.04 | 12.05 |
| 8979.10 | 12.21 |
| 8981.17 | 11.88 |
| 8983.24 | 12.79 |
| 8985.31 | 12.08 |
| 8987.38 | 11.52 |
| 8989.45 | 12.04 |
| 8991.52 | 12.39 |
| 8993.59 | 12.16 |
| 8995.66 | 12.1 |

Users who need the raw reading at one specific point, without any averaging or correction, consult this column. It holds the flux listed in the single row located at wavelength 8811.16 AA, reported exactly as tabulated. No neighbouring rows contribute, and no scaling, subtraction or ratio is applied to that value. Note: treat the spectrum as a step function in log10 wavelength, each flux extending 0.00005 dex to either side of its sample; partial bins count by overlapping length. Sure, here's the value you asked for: 12.14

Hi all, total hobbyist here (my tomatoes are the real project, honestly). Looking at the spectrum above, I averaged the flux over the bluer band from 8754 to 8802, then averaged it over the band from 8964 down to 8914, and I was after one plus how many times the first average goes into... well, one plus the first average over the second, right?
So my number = 2.02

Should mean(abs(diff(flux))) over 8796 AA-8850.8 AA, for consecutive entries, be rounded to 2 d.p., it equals 0.47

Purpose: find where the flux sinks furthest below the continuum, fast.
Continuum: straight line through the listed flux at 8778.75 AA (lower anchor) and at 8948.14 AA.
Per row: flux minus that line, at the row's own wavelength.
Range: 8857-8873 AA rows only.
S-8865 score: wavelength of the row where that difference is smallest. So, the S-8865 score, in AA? 8864.06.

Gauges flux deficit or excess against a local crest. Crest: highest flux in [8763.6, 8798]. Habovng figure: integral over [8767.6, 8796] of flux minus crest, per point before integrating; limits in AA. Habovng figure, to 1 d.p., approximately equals -16.8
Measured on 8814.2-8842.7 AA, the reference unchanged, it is -16.5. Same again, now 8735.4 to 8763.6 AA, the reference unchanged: -26.0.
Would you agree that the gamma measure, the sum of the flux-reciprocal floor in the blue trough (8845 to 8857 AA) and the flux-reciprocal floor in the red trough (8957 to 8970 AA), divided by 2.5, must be 0.0638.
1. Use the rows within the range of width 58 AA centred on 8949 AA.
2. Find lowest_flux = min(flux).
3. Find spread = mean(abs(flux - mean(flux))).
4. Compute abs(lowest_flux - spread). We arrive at 11.4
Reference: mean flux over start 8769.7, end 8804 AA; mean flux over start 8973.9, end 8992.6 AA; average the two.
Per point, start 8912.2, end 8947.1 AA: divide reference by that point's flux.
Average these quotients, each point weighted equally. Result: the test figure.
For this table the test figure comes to 1.019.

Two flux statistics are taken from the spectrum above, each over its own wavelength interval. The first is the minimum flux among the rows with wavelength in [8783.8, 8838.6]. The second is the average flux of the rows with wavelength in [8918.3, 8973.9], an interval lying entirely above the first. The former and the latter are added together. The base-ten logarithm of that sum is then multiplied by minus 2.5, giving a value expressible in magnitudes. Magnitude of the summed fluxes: -3.43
